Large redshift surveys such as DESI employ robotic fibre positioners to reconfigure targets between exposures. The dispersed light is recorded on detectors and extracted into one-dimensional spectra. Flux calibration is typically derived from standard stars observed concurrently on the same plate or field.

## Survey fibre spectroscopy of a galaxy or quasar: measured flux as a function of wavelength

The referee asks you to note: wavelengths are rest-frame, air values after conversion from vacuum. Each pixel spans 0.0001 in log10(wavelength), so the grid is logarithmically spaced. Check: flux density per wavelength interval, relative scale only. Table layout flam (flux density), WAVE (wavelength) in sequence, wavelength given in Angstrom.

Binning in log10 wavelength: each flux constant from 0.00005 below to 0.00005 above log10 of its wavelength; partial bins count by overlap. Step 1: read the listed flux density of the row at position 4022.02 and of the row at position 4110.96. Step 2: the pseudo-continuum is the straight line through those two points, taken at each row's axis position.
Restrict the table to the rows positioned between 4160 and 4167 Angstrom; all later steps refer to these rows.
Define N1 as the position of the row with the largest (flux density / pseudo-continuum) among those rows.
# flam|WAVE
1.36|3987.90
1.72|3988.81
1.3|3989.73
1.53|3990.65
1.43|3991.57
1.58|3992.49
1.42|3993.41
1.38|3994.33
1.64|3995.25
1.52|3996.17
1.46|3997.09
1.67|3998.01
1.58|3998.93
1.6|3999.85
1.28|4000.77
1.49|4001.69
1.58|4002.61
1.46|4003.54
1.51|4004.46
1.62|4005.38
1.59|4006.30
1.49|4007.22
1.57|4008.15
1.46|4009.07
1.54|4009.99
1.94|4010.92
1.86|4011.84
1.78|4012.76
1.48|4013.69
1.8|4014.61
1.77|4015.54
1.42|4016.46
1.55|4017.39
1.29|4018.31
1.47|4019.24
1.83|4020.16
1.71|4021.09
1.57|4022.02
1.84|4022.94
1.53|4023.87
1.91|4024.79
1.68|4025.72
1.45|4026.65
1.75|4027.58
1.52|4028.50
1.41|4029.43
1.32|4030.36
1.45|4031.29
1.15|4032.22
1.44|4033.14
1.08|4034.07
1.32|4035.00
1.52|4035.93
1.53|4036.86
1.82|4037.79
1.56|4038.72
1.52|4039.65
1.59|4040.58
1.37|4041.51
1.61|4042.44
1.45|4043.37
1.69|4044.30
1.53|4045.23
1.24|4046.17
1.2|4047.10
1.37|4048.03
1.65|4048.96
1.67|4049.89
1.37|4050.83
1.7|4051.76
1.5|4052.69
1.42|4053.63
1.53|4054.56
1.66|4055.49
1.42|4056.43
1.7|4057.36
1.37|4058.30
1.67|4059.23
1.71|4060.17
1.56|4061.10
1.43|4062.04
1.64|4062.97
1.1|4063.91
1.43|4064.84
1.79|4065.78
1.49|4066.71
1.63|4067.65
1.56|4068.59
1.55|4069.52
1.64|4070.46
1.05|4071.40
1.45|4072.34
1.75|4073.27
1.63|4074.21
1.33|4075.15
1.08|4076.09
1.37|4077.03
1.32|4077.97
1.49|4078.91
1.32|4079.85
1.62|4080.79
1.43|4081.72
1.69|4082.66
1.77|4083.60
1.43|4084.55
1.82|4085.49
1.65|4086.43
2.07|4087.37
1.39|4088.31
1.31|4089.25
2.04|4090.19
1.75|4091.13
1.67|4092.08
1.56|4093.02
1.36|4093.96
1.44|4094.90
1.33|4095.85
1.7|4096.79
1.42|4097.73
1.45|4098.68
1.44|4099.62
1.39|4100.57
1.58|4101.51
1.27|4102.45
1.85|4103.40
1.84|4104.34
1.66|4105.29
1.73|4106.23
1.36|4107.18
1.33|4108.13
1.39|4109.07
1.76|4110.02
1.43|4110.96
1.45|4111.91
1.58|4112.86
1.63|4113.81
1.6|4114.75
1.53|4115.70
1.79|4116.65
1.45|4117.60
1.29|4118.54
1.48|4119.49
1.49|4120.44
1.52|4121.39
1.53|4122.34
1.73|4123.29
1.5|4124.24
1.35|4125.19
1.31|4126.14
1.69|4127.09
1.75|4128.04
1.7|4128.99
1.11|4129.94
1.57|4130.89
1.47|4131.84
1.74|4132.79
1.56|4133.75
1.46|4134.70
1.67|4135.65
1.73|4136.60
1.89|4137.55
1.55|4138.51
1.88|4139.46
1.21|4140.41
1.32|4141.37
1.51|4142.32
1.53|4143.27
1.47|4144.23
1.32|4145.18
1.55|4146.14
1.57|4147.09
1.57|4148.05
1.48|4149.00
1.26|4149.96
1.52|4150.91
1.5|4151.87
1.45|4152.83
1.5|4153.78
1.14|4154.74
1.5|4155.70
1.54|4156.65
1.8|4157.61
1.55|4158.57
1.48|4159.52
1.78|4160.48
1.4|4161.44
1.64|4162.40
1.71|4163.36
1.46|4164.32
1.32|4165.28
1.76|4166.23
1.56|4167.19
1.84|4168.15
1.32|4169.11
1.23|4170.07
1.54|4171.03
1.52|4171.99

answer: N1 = 4160.48 Angstrom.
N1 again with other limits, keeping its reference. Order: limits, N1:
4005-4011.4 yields 4010.92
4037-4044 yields 4037.79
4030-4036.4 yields 4035.93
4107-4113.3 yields 4110.02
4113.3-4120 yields 4116.65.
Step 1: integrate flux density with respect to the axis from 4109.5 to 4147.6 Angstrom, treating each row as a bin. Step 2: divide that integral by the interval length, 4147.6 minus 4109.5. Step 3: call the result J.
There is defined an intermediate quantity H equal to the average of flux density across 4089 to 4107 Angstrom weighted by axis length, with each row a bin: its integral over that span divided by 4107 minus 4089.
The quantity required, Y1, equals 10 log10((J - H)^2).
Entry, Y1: -32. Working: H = 1.57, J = 1.54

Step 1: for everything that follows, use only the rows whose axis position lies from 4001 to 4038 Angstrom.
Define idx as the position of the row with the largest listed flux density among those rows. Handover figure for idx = 4010.92 Angstrom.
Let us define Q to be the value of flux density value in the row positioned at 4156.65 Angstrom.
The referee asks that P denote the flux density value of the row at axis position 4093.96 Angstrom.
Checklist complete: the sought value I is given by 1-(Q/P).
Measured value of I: -0.13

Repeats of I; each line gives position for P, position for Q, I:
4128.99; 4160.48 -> -0.05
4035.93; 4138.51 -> -0.02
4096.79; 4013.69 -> 0.13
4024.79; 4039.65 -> 0.20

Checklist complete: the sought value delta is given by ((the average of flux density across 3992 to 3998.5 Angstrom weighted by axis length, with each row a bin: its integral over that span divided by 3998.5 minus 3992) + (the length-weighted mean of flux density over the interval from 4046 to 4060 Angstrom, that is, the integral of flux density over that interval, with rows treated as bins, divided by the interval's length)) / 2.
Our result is 1.52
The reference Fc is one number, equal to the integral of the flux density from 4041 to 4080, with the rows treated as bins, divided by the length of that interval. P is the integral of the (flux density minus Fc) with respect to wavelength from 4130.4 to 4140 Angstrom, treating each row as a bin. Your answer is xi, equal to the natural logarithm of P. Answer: 0.4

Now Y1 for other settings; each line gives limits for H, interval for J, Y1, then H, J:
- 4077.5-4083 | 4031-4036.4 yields -16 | 1.48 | 1.32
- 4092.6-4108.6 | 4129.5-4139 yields -24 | 1.51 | 1.58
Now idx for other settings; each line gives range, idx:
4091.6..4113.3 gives 4103.40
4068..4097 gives 4087.37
